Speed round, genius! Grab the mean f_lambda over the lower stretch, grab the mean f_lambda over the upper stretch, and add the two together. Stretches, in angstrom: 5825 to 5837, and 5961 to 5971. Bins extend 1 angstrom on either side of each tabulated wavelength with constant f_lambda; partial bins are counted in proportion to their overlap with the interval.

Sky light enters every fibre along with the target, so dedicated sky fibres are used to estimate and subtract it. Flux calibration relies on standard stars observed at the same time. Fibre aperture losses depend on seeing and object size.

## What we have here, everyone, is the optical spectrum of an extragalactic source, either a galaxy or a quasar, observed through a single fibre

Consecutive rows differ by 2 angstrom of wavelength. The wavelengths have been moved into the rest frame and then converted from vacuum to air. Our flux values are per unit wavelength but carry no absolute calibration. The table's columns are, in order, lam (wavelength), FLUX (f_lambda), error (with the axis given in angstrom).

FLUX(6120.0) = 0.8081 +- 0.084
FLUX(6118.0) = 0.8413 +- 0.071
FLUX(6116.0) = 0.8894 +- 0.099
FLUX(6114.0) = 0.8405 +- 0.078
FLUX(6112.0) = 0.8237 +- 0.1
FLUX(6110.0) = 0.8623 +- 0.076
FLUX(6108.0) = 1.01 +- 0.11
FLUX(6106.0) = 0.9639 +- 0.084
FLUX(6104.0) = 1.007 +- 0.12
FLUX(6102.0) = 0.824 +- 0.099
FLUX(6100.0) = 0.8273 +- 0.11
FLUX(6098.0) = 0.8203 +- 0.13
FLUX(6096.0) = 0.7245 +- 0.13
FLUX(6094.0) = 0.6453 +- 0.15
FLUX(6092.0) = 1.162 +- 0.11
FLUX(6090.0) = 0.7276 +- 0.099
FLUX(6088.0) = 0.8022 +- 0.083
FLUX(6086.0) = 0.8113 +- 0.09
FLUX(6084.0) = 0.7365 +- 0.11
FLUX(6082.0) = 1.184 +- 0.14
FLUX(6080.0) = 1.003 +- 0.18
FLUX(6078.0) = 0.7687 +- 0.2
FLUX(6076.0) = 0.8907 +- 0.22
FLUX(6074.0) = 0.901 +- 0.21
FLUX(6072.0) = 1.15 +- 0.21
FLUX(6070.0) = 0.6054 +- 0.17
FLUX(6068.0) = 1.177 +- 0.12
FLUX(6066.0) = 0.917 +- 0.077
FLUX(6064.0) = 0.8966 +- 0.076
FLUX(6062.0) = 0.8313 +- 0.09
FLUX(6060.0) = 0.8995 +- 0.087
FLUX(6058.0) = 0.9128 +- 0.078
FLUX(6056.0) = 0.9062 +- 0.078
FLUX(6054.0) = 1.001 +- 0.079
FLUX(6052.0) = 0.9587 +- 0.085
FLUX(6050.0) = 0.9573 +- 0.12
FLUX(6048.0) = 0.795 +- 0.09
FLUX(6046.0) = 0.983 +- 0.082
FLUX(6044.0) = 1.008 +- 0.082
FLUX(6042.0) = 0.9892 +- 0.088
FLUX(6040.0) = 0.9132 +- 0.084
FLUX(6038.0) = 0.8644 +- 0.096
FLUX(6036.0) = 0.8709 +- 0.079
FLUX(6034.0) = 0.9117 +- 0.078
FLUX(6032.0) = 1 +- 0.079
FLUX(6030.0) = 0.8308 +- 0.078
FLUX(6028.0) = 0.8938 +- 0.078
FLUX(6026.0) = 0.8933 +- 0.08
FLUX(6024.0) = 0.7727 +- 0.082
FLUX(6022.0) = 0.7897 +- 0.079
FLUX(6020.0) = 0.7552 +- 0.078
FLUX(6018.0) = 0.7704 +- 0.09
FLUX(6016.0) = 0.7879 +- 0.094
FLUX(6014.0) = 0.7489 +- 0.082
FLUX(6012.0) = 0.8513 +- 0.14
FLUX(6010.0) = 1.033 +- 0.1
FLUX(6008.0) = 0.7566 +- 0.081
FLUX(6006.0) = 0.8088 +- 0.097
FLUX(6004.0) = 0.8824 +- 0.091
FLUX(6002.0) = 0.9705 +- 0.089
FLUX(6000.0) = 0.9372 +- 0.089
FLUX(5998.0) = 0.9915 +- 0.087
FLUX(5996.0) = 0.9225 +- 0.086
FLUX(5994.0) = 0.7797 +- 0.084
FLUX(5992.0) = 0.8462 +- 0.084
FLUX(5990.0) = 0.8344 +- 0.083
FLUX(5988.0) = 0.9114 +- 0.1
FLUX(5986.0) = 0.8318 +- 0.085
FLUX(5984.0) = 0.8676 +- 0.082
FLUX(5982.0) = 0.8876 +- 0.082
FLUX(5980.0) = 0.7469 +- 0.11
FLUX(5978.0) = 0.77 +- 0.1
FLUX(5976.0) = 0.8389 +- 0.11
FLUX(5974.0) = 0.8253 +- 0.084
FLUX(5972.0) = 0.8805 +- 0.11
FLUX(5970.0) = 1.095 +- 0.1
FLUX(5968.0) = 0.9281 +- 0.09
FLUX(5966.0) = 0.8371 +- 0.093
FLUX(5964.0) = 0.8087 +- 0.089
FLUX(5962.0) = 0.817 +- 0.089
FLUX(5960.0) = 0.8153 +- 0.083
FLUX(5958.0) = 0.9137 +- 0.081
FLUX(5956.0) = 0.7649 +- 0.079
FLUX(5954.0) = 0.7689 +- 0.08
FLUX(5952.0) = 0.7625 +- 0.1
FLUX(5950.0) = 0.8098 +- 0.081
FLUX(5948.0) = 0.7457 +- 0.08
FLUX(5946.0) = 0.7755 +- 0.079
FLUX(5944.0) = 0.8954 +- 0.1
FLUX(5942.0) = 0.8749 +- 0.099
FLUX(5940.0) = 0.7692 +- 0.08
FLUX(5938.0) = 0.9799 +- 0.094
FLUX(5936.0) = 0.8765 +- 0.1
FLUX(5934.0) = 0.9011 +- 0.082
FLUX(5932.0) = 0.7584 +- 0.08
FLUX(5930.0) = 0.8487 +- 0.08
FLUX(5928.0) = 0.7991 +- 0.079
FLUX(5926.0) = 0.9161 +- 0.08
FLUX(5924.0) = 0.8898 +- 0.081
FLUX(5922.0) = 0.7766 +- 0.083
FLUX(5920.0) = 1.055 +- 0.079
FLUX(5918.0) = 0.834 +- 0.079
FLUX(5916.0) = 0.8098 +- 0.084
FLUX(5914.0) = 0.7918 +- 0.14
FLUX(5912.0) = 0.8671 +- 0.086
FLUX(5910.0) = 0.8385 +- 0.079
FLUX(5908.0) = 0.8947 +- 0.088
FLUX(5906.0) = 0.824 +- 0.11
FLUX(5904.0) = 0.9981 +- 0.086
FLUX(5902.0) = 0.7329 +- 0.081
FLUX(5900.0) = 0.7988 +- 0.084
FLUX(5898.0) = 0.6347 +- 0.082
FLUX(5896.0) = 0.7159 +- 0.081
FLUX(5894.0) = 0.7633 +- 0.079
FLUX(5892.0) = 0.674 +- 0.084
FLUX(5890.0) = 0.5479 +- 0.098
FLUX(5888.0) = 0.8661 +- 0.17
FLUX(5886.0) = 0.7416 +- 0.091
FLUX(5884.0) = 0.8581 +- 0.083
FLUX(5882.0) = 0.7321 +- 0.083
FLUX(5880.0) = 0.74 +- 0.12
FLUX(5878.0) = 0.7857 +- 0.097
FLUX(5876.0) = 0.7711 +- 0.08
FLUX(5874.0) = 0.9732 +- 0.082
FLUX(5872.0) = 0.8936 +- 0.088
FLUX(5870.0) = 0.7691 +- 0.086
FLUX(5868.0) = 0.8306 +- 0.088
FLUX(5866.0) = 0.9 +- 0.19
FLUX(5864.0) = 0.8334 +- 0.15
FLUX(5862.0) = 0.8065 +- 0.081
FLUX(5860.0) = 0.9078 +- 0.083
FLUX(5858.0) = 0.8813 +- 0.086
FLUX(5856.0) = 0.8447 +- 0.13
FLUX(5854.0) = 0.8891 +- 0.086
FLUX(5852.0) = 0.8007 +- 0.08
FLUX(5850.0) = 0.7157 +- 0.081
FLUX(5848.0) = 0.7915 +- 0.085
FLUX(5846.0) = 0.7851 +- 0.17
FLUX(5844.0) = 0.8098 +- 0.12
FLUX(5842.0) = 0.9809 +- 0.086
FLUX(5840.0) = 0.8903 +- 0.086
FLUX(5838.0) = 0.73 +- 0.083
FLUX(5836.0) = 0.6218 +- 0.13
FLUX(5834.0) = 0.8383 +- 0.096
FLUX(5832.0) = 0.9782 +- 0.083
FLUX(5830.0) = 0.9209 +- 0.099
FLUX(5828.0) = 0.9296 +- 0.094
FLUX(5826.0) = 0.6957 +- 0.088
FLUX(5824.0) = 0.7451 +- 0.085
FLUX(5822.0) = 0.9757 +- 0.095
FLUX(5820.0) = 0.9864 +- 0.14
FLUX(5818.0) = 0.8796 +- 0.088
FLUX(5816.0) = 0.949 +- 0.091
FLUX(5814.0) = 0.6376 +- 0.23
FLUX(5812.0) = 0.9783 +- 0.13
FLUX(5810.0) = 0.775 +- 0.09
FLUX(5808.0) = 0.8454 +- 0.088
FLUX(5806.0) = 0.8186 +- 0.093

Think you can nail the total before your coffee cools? 1.73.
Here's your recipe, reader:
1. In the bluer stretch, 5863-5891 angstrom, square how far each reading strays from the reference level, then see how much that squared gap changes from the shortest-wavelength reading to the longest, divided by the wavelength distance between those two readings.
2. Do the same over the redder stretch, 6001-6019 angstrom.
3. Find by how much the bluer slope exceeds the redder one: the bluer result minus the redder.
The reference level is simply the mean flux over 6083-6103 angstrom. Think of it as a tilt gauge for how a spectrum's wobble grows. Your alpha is 0.0041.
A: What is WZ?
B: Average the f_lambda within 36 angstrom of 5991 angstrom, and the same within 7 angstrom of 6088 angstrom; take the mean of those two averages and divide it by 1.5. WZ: 0.573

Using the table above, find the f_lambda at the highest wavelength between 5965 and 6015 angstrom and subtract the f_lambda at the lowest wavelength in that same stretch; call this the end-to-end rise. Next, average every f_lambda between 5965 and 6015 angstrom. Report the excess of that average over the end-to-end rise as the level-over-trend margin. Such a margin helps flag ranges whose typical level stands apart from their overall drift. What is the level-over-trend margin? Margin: 0.96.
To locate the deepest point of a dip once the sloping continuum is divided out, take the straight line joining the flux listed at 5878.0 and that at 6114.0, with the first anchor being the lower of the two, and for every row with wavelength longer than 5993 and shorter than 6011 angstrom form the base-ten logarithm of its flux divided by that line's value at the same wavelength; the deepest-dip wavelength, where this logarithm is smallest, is 6008.0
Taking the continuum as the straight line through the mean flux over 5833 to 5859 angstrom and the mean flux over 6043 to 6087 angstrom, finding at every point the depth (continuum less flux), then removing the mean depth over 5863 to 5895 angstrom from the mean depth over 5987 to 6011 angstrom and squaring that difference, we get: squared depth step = 0.0014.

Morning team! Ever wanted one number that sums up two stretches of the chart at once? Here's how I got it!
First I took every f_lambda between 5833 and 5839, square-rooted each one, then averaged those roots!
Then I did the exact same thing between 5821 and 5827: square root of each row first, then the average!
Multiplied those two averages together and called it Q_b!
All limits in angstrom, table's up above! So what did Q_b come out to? 0.76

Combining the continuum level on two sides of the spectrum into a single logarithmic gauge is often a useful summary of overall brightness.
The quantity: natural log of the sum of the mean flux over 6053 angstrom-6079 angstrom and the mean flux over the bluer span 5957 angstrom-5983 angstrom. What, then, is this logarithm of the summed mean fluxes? 0.57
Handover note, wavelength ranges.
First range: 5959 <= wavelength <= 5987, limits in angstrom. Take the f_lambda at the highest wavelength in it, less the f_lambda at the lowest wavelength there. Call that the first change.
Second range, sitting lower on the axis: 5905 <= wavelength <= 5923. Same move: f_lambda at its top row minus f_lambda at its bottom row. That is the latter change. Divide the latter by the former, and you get -2.9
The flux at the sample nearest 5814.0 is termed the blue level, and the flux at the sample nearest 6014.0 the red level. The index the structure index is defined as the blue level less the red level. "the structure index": -0.11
